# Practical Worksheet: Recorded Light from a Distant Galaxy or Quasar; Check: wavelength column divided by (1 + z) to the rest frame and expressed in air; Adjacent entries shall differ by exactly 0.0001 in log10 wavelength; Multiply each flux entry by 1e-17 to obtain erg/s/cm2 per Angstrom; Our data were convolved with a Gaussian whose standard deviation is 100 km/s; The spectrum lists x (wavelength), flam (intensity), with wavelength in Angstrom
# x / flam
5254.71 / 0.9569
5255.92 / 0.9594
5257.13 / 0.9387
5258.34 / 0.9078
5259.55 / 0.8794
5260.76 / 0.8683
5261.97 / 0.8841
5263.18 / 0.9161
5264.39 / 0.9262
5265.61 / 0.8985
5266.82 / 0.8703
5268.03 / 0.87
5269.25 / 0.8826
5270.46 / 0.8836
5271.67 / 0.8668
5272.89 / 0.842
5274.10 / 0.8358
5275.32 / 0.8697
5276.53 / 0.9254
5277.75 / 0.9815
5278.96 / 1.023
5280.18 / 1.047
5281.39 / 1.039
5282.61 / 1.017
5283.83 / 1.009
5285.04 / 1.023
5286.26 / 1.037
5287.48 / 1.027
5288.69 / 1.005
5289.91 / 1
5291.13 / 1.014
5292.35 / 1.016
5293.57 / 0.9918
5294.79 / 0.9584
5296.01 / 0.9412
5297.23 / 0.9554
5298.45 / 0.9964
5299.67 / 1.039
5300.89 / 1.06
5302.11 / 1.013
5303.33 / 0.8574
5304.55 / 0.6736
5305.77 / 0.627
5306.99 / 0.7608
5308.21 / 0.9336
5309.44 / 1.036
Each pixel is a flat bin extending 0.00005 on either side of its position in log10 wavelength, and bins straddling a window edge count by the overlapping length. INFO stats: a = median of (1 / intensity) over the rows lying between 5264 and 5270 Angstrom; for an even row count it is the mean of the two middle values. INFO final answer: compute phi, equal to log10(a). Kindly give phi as 0.05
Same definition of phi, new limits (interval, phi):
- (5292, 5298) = 0.02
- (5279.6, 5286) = -0.01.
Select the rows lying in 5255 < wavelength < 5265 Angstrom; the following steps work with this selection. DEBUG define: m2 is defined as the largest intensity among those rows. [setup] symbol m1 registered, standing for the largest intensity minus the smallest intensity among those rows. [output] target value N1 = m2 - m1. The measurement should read 0.87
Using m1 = 0.091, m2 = 0.9594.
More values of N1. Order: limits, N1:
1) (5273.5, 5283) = 0.84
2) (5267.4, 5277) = 0.84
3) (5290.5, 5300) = 0.94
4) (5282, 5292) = 1.00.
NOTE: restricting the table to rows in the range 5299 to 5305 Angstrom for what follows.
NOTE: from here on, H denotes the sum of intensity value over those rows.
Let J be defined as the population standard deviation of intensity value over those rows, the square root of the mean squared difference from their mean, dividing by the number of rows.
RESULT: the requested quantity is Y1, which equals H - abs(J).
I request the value 4.5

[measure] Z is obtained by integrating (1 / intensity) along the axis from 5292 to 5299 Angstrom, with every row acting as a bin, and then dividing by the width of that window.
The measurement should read 1.03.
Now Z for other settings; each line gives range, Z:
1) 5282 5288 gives 0.98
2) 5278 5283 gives 0.97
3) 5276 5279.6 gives 1.02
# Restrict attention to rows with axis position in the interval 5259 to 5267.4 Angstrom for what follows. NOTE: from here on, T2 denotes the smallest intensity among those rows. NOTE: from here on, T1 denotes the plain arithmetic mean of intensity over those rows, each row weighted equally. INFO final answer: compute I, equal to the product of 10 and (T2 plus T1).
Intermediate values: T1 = 0.89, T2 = 0.8683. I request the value 17.6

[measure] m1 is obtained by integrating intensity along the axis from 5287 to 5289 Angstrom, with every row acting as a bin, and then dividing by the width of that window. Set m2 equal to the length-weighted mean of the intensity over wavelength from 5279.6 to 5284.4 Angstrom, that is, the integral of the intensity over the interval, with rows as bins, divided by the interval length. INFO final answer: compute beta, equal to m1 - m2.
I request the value -0.01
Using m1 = 1.02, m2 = 1.03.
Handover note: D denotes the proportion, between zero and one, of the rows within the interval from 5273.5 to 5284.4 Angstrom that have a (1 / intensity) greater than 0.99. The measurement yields 0.6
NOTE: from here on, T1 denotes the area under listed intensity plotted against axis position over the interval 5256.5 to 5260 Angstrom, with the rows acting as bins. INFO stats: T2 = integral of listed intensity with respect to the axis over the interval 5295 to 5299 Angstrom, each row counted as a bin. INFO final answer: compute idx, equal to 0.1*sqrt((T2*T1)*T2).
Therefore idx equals 0.69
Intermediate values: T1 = 3.2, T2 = 3.9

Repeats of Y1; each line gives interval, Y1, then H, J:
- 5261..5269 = 5.3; 5.4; 0.022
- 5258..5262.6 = 3.5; 3.5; 0.014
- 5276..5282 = 5.0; 5.0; 0.045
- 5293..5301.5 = 6.9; 6.9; 0.041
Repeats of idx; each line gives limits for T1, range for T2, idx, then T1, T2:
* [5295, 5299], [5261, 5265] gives 0.71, 3.9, 3.6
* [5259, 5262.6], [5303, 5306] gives 0.38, 3.2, 2.2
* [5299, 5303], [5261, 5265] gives 0.73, 4.1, 3.6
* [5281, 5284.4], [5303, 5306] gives 0.40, 3.5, 2.2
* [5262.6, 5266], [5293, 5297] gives 0.68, 3.1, 3.8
